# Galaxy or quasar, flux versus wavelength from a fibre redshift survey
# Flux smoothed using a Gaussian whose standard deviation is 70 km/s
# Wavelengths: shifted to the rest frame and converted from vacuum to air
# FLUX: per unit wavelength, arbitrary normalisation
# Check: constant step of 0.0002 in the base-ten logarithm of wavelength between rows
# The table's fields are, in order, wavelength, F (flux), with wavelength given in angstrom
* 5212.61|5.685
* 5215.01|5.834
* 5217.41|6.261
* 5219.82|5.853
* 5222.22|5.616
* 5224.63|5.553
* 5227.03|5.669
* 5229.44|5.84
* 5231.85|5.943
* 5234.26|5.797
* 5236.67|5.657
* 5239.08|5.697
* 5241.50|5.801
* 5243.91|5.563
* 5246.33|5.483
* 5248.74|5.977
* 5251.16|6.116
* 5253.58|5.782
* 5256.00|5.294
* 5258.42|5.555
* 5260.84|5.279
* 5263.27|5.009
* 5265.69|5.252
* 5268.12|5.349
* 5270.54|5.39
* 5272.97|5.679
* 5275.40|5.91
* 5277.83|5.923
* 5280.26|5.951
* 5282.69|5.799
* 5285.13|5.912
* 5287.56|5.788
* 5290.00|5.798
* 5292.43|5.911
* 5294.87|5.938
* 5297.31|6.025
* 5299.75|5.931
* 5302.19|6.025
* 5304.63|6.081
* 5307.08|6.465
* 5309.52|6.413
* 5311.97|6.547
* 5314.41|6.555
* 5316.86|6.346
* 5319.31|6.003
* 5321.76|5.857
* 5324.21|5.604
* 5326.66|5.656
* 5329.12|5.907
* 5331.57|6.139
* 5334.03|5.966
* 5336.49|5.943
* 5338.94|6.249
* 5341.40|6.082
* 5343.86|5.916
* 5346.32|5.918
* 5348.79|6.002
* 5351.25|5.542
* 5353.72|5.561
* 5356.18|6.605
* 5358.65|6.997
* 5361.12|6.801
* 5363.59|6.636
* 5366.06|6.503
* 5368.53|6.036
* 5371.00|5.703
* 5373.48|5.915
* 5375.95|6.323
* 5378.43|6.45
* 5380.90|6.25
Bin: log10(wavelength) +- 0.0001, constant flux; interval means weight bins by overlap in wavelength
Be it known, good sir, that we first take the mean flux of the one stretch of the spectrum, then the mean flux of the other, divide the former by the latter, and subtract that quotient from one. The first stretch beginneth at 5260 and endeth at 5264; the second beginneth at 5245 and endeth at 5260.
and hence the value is 0.10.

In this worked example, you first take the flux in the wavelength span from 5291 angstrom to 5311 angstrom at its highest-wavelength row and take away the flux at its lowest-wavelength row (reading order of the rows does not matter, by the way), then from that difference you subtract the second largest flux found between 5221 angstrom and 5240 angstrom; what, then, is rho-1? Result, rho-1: -5.3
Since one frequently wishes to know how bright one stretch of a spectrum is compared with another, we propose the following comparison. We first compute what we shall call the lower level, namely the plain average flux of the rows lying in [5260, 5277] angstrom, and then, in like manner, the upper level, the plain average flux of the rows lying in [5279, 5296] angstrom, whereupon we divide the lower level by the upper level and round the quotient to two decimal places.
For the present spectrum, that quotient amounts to 0.92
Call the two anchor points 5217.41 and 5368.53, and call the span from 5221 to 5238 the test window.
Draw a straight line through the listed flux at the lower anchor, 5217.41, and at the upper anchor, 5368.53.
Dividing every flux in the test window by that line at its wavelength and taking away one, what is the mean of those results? -0.083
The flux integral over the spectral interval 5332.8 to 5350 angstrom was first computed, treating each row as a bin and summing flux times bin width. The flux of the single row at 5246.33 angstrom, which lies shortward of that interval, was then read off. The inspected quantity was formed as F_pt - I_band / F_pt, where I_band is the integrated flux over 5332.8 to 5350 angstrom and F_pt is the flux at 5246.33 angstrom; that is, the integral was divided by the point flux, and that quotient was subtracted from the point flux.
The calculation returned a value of -13.4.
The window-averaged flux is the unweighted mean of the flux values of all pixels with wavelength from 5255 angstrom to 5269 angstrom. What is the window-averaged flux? 5.29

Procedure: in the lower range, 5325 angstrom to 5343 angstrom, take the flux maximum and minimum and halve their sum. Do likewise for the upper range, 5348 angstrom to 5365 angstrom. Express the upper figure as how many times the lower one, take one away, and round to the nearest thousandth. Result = 0.053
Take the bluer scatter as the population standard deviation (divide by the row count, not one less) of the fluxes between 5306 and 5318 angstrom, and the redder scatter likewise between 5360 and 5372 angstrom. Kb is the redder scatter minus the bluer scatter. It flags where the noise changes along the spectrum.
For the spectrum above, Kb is 0.33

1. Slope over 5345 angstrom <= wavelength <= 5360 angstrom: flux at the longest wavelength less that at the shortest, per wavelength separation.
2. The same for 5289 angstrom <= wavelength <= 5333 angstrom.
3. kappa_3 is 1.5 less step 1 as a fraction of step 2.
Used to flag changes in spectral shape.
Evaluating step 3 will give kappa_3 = -9.2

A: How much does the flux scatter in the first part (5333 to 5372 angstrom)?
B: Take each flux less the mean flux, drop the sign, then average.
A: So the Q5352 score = 0.36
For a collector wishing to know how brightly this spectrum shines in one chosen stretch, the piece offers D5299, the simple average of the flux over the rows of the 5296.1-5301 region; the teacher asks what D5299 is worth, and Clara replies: 5.98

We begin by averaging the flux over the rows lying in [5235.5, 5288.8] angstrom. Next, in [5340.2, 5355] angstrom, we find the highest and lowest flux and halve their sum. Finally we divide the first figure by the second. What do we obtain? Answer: 0.971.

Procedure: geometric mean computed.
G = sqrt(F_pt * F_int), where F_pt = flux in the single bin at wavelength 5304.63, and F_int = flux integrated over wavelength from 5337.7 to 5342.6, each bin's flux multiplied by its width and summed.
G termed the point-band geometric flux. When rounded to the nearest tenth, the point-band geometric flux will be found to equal 13.6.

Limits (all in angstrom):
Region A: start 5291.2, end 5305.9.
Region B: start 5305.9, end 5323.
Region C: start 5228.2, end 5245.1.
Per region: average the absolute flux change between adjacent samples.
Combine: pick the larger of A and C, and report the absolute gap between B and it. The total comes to 0.020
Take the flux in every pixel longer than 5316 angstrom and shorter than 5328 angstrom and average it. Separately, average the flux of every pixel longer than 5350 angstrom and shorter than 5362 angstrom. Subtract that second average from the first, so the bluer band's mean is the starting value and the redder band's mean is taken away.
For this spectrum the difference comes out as -0.41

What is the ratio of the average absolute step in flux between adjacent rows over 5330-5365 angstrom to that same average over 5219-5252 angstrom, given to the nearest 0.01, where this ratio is 1.54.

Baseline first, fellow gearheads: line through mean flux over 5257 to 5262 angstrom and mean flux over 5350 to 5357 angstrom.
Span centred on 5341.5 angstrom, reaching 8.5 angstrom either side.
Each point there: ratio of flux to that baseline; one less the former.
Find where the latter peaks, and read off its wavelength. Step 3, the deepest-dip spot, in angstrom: 5346.32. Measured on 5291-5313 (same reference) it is 5299.75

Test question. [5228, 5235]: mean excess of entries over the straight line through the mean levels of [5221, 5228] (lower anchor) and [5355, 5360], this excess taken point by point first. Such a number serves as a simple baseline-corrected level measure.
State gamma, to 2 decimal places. 0.18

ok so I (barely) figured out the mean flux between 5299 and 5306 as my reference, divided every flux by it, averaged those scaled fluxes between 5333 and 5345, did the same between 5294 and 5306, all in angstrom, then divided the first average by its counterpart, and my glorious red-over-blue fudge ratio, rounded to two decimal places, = 1.01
